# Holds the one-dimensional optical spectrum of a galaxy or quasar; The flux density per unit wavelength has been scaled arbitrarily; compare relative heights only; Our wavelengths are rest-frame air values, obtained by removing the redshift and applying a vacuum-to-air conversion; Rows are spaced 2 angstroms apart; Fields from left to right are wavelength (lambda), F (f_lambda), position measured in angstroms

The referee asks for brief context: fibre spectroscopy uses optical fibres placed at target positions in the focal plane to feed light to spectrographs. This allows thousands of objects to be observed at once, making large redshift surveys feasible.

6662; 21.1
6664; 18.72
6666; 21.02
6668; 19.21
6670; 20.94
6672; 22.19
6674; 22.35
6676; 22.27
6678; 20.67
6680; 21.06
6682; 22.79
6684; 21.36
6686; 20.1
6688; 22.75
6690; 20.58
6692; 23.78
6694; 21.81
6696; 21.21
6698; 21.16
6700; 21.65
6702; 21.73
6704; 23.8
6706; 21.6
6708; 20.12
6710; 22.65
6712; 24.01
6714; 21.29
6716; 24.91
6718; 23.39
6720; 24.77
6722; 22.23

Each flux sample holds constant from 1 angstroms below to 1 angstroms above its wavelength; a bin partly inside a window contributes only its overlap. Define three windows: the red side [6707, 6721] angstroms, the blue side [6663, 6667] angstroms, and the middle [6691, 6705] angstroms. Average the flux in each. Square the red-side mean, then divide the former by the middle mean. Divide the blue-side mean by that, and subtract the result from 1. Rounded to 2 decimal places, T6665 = 0.17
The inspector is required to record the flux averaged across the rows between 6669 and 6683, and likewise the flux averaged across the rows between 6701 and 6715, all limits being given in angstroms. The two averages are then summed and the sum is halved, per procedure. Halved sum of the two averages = 22.0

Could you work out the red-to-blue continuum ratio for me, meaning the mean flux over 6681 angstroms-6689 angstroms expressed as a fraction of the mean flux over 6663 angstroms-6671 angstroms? 1.09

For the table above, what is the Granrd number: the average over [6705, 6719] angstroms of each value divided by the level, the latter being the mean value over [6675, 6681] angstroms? 1.06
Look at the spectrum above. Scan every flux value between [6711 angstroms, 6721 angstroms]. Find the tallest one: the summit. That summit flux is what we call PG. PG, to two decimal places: 24.91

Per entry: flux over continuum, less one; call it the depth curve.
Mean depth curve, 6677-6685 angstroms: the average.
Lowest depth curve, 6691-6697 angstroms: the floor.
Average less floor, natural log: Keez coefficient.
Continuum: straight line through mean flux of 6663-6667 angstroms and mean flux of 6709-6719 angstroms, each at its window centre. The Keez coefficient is -2.8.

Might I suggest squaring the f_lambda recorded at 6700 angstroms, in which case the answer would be 469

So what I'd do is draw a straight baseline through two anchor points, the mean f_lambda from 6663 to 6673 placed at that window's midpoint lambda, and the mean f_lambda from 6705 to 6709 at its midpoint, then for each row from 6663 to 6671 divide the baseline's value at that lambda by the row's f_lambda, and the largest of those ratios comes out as 1.09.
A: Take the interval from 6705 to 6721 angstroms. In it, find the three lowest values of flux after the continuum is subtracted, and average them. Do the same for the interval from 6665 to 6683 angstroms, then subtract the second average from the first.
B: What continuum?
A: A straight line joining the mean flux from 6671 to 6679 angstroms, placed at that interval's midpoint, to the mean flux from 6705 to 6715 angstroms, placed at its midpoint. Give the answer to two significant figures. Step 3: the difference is 0.66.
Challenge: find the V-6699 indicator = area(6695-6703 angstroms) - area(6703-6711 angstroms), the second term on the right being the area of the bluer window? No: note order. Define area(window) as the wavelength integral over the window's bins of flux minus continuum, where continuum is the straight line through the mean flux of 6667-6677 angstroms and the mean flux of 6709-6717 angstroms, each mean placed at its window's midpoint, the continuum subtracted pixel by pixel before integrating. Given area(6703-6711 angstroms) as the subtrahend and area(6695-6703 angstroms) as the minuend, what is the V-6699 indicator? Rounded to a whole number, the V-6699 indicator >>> -2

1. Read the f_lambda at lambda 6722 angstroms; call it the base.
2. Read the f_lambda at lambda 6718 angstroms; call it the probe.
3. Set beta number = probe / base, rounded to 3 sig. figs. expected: 1.05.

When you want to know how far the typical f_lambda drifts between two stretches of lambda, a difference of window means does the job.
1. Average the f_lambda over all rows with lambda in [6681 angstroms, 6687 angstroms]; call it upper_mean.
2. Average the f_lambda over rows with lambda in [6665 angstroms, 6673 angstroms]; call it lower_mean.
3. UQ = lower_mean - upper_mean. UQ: -0.6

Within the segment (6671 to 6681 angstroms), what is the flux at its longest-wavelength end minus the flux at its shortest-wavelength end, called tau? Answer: -1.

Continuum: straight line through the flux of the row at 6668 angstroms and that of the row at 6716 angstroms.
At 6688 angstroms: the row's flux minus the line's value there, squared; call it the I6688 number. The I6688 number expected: 1.4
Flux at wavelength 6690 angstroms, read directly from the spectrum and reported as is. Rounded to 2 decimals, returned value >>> 20.58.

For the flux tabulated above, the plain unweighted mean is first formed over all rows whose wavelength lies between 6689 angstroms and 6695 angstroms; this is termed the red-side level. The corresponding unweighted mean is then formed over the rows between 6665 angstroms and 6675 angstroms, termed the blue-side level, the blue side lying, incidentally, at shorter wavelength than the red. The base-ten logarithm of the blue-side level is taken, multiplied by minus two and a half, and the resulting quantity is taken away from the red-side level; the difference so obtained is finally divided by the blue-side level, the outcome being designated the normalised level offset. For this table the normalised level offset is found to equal 1.200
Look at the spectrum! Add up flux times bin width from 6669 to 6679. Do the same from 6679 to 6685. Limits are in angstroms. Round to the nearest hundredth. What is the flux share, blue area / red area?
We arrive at 1.66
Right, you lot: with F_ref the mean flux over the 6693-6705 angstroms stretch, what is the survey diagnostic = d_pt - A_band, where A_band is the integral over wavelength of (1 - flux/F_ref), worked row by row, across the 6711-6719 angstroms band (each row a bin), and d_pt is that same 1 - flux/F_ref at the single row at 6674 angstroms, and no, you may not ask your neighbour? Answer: 0.5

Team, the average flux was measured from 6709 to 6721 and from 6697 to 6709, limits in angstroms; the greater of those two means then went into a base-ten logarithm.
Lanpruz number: 1.37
